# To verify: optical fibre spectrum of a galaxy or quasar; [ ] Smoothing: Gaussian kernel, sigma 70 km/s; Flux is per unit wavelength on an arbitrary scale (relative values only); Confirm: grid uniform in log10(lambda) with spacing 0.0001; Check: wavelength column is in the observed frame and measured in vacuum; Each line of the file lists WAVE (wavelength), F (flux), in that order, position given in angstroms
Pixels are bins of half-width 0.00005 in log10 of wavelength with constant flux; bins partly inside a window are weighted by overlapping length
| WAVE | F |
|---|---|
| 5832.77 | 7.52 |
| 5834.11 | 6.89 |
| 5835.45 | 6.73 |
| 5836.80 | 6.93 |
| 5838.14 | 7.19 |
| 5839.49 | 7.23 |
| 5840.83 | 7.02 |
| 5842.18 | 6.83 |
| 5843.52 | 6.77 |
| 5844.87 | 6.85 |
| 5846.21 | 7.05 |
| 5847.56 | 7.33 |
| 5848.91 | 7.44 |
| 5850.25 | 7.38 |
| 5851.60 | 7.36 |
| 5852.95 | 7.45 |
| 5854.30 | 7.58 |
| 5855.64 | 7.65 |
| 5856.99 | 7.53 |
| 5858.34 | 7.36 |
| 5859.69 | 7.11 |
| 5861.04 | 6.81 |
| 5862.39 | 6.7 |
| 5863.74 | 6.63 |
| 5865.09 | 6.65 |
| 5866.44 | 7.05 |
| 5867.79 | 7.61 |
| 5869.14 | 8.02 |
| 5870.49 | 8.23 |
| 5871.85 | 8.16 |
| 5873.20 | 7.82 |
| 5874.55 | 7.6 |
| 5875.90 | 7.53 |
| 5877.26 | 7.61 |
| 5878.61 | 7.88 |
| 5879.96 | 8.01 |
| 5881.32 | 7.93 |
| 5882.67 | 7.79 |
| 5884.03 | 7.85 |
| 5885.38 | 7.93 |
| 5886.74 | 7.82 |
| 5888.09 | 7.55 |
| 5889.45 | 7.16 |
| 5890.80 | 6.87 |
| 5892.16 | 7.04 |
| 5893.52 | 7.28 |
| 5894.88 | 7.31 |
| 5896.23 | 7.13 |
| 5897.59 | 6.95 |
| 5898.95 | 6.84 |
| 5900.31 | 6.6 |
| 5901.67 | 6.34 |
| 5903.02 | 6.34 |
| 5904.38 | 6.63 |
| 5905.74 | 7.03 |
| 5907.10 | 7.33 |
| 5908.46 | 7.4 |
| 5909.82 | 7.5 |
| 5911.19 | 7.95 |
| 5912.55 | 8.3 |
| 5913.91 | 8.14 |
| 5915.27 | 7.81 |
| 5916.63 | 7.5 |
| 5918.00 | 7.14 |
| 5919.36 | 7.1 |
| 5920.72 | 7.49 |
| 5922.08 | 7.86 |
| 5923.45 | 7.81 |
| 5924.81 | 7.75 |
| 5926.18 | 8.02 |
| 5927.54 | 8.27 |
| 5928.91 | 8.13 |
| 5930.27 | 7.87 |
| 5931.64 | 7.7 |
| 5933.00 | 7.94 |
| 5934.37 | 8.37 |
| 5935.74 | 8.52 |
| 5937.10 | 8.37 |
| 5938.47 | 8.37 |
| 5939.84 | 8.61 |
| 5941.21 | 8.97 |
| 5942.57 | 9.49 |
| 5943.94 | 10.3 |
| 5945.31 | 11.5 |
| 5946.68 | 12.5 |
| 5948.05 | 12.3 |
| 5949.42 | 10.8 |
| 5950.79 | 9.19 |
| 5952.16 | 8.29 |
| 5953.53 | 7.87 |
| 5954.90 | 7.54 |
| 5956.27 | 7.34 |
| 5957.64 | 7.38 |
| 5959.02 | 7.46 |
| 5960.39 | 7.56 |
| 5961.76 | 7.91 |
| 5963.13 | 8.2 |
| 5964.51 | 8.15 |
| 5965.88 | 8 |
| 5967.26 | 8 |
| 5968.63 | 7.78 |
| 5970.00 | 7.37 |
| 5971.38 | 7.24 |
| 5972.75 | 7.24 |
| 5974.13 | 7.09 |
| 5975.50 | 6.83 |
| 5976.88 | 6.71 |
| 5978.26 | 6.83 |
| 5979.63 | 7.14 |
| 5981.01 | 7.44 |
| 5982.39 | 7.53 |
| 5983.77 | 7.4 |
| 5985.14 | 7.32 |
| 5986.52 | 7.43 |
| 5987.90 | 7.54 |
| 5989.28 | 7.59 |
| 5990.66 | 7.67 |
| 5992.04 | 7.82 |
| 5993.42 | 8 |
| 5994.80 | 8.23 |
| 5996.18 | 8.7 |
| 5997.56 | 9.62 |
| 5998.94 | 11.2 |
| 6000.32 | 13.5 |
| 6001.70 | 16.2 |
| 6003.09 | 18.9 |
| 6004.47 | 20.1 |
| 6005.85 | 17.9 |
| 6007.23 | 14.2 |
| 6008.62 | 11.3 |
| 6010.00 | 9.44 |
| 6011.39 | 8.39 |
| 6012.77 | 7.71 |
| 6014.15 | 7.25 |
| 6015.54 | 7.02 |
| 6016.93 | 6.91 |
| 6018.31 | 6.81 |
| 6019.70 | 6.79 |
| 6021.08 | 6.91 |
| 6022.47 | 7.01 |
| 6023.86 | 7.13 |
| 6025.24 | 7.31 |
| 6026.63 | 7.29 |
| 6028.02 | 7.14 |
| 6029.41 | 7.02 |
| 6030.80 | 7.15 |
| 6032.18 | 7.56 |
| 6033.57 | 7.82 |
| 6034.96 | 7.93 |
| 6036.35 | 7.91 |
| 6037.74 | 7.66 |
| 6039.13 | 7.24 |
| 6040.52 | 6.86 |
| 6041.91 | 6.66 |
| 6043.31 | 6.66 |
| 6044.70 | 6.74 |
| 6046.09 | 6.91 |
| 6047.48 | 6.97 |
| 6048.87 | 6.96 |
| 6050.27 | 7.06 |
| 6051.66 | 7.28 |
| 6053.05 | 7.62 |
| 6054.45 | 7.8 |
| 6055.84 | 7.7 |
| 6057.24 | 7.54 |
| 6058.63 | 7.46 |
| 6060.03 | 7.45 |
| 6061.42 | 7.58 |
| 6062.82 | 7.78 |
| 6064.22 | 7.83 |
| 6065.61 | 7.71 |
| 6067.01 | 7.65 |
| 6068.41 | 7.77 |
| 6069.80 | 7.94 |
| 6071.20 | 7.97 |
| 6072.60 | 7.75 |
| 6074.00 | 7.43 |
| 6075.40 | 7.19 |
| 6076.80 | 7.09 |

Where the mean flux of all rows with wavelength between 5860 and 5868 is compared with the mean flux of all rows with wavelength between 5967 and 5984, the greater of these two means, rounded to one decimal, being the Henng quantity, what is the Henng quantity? 7.3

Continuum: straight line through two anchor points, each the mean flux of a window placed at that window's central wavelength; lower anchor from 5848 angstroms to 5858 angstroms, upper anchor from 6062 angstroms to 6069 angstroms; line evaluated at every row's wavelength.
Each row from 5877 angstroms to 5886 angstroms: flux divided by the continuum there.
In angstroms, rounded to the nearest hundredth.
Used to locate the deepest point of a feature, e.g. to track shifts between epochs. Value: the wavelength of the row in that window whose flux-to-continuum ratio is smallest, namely 5877.26 angstroms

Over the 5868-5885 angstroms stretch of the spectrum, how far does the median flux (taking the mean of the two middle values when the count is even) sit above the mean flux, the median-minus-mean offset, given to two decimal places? 0.00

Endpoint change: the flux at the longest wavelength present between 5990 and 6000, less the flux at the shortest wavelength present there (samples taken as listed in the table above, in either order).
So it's 3.5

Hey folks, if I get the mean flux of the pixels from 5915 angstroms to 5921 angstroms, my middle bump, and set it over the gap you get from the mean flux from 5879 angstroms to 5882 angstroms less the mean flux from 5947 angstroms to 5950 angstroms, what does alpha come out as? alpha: -2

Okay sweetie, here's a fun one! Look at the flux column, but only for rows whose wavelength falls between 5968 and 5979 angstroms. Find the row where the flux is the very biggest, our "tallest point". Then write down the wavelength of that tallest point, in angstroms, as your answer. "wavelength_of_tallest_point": 5968.63 angstroms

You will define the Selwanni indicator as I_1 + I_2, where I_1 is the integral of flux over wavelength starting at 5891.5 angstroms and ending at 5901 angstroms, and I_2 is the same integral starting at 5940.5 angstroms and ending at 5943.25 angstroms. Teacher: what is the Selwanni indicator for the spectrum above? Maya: 92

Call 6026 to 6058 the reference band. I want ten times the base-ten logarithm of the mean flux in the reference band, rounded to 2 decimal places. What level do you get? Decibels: 8.62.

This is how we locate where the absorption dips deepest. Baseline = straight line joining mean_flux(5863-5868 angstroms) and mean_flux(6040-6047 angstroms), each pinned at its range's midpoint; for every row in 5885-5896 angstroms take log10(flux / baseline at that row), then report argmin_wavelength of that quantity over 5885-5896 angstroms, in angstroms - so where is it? 5890.80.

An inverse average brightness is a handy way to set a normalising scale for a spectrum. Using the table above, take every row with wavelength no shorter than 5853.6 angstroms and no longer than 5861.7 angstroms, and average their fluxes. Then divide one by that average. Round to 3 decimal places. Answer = 0.136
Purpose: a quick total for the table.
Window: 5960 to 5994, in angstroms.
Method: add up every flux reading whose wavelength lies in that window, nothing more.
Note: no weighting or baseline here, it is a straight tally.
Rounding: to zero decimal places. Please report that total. 188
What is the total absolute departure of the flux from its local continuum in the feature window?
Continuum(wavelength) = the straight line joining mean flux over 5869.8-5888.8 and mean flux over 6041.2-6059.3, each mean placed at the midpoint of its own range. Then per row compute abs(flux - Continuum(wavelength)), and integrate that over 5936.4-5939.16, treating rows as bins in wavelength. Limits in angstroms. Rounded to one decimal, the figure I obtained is 2.1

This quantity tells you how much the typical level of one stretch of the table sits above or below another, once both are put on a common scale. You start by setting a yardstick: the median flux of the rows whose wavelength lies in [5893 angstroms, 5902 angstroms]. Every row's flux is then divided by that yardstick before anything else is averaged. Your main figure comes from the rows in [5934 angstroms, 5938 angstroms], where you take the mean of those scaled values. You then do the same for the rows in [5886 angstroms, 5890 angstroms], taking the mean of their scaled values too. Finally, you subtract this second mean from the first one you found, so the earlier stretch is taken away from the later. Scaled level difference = 0.13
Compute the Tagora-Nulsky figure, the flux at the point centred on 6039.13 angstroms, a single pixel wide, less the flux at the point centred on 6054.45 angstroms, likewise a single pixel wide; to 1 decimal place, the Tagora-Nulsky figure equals -0.6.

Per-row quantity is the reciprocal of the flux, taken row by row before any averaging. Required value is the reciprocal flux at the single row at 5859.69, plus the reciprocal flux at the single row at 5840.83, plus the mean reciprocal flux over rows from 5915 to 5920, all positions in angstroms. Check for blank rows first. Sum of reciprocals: 0.419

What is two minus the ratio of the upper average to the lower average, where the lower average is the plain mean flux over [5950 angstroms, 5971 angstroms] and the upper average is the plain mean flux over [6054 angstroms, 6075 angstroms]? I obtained 1.0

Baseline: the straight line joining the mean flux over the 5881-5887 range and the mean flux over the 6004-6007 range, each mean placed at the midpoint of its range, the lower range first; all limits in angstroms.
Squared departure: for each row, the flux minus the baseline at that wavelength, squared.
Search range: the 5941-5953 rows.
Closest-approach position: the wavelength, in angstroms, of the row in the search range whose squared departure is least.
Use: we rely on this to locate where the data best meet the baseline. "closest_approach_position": 5946.68 angstroms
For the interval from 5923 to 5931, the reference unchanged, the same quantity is 5927.54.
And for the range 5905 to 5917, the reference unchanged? 5912.55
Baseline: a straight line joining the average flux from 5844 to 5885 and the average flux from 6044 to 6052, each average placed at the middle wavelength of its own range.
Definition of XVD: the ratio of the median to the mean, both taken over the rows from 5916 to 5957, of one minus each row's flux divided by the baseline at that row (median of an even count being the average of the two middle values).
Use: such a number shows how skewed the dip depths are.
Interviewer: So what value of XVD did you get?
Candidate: 0.7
